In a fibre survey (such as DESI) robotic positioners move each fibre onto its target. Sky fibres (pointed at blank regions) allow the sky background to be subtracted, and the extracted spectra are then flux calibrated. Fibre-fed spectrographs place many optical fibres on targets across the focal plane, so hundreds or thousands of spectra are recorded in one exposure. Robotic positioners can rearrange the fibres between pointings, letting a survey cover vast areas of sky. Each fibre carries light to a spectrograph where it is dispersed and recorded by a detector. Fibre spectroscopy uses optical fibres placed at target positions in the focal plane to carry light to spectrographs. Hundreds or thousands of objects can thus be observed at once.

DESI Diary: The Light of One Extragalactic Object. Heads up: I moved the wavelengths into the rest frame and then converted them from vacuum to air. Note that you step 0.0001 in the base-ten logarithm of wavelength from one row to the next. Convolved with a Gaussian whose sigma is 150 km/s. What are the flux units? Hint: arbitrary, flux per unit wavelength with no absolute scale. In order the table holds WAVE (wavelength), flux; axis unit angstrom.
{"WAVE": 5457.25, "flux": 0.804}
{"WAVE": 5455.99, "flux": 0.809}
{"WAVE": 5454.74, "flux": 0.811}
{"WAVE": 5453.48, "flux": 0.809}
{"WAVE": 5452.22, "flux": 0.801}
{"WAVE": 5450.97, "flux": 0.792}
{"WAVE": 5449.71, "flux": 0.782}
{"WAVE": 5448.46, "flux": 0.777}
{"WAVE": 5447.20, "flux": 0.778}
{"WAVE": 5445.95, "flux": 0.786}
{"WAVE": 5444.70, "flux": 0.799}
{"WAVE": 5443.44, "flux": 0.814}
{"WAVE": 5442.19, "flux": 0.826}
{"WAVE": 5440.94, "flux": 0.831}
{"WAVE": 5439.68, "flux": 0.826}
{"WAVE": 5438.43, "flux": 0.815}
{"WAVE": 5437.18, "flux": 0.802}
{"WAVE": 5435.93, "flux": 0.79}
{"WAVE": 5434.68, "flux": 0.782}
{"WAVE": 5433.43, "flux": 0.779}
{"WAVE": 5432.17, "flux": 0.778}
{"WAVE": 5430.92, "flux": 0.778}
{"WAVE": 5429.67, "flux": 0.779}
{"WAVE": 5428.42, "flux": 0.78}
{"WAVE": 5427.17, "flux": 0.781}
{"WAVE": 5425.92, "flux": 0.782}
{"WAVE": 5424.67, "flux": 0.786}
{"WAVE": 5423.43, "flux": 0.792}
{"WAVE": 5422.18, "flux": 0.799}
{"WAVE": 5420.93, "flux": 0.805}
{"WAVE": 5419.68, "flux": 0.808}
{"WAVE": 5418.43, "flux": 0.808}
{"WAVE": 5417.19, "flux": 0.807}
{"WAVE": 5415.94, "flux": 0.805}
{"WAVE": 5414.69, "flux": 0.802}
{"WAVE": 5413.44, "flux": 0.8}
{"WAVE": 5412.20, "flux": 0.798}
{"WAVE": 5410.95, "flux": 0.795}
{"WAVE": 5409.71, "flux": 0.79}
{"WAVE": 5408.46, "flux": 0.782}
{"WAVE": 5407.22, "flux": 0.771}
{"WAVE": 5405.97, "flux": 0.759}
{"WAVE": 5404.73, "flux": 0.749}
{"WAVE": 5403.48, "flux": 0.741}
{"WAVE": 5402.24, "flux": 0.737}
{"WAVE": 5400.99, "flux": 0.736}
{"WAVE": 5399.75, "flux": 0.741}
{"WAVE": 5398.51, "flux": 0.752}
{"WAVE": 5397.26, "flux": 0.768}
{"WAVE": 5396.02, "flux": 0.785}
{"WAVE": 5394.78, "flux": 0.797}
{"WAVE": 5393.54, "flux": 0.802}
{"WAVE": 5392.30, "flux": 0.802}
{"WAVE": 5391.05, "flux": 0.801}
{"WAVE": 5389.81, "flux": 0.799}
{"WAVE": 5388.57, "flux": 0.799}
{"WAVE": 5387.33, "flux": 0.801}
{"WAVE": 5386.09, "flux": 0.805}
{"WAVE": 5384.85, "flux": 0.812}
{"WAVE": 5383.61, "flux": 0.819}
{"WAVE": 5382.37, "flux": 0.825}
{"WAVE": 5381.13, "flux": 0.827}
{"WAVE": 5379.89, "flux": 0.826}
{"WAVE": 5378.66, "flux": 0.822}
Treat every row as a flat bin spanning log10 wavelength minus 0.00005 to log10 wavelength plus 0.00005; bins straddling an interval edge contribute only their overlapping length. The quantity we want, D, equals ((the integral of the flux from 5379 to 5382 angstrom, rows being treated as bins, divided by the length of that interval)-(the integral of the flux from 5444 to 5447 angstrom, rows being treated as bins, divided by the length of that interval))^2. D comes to 0.0013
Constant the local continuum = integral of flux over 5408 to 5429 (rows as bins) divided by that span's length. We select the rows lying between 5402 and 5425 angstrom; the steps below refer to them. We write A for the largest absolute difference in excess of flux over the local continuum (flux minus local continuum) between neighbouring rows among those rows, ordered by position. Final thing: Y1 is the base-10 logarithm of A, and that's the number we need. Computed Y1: -1.92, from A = 0.012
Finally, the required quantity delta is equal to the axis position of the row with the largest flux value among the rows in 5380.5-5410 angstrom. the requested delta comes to 5381.13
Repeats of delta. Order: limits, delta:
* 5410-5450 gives 5440.94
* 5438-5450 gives 5440.94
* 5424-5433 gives 5424.67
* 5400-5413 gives 5412.20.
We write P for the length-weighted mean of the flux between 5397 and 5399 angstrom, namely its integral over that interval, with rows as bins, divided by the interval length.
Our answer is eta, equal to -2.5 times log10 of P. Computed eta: 0.303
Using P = 0.756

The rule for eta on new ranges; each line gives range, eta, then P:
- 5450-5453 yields 0.250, 0.794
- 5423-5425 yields 0.252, 0.793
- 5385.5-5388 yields 0.238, 0.803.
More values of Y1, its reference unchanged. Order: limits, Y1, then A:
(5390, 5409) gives -1.77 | 0.017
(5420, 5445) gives -1.82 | 0.015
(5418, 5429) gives -2.15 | 0.007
